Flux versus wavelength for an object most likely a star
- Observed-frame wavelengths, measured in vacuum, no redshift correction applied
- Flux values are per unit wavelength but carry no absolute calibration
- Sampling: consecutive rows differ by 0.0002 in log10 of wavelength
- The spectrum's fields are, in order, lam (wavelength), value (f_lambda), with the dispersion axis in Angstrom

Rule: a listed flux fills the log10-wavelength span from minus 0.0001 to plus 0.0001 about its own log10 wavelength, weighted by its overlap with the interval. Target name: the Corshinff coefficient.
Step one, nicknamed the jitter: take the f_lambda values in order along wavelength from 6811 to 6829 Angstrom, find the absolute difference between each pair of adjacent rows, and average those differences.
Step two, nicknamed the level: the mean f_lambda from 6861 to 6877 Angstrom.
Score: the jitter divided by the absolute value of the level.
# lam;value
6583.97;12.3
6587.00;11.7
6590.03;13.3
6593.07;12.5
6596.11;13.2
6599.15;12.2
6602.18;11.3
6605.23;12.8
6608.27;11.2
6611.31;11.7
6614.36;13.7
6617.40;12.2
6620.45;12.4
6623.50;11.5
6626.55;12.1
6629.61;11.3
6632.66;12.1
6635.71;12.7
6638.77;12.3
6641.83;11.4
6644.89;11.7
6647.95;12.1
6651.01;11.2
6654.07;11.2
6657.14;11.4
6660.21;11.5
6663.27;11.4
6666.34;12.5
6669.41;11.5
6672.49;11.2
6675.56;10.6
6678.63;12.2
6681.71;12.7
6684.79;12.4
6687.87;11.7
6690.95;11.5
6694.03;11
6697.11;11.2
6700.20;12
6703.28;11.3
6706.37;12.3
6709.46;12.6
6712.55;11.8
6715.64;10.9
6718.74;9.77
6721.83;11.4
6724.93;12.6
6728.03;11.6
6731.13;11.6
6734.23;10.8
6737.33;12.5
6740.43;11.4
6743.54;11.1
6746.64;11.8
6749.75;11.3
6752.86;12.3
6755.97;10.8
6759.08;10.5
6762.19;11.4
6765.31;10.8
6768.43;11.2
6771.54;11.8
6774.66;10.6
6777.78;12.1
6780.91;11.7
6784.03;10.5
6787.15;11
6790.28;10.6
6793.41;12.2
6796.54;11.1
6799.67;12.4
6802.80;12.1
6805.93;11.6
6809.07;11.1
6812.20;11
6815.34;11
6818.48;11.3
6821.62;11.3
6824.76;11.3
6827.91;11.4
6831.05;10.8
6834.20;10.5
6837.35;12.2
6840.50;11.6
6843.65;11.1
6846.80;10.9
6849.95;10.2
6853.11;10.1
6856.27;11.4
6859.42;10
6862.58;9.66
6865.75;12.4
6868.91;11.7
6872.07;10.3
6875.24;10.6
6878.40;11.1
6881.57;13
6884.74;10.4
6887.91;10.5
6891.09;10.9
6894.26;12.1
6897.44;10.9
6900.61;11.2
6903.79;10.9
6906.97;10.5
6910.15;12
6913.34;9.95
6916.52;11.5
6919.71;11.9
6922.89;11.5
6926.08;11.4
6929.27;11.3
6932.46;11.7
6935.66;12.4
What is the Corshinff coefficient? 0.01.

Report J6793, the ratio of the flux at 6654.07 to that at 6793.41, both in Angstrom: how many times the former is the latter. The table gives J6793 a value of 0.92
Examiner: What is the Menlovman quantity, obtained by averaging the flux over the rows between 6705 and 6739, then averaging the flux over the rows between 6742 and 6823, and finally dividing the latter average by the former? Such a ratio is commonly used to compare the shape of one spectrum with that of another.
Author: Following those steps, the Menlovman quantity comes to 0.975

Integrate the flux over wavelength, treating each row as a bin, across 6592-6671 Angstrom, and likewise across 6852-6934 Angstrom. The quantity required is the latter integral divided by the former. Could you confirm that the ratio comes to 0.965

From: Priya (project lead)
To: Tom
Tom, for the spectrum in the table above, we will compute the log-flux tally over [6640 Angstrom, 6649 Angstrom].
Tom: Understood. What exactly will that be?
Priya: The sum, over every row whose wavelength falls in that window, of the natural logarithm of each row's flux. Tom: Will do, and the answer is 7.39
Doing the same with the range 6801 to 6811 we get 7.35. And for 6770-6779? 7.32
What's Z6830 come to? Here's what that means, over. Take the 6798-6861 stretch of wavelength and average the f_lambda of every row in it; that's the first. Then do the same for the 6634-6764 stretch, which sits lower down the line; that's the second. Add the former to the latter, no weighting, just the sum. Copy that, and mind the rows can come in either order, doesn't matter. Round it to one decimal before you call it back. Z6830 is 22.8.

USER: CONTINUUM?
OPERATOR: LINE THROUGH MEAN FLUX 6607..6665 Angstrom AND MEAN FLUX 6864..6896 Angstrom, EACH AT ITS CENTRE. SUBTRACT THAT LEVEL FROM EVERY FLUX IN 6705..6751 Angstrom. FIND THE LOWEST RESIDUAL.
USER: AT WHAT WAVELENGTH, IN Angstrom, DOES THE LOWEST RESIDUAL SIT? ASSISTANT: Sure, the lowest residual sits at 6718.74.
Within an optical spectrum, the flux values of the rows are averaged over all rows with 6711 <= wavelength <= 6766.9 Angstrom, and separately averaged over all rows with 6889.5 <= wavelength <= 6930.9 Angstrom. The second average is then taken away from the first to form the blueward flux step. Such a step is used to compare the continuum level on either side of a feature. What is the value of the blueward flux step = 0.1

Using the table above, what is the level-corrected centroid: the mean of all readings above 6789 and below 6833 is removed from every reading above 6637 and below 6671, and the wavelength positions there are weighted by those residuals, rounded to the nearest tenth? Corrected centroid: 6652.6 Angstrom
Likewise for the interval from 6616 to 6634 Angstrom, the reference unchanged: 6623.6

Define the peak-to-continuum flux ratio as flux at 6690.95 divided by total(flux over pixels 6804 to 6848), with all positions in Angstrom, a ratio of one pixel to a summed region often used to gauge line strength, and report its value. 0.0732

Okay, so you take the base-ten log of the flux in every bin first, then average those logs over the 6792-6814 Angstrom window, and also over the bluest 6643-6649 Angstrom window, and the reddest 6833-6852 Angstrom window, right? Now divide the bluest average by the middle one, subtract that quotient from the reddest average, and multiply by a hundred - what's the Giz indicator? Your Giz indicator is 3.5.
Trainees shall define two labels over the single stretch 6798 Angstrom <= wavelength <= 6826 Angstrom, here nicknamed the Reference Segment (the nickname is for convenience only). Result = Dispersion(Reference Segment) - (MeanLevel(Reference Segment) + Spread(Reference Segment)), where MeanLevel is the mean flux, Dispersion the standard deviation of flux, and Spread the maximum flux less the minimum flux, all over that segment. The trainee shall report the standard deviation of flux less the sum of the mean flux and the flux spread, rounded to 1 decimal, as -12.4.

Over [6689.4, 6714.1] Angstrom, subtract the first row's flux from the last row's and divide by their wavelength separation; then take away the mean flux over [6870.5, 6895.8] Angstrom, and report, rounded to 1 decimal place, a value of -11.1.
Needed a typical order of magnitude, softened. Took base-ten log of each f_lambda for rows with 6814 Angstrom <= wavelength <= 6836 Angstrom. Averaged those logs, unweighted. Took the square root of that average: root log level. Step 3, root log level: 1.02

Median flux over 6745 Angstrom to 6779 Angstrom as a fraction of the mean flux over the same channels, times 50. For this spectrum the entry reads 49.9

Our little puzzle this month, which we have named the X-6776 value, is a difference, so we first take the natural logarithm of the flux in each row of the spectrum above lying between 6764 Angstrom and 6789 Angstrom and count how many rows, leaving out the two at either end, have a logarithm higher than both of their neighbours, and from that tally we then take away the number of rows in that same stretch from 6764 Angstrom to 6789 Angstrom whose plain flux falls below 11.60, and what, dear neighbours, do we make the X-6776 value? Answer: -3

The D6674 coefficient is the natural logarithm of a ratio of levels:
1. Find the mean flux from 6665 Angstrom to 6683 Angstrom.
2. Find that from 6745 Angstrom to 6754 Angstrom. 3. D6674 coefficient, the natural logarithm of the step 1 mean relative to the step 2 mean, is -0.001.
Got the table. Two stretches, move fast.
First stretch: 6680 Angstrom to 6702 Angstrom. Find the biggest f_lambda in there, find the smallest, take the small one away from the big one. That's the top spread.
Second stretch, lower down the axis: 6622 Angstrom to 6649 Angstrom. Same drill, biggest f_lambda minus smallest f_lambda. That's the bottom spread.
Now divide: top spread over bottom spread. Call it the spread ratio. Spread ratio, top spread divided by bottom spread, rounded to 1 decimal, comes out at 1.2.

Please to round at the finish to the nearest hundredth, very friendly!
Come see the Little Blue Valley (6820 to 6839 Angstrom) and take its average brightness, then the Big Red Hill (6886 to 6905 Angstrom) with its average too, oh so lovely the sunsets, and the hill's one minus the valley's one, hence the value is -0.17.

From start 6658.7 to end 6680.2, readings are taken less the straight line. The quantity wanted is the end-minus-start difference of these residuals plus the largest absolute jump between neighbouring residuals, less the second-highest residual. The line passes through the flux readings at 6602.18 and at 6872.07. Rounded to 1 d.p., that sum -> 1.2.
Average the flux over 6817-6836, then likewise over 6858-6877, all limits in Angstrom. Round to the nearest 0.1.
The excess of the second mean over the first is -0.3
